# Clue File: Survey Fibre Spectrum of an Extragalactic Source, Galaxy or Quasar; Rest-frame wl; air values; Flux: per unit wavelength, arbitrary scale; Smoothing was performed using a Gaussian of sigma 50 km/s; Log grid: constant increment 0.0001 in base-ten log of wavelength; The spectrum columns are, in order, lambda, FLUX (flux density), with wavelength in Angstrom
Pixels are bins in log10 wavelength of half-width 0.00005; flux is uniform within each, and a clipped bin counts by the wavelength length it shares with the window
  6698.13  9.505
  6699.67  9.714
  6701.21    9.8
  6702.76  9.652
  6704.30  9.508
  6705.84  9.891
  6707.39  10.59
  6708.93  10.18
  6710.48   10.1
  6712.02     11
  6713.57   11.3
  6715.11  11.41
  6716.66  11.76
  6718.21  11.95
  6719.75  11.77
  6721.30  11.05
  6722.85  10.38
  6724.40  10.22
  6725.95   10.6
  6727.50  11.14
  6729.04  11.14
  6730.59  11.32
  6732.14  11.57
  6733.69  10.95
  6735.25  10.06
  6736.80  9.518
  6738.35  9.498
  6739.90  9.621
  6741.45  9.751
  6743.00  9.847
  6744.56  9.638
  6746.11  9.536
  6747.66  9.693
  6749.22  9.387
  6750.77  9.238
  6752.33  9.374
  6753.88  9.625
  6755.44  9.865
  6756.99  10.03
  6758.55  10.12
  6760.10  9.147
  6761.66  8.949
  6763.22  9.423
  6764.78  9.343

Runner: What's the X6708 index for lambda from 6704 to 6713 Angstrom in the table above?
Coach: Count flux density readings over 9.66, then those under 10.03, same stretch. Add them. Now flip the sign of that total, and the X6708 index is -7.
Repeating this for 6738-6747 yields -8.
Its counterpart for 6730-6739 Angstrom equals -6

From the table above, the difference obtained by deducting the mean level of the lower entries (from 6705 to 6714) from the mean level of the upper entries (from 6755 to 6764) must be -0.9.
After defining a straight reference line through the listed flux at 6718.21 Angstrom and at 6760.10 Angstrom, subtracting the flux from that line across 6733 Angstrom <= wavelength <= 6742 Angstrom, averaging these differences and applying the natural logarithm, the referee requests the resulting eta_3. -0.3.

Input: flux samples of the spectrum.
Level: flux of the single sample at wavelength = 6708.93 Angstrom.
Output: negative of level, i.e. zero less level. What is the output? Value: -10.2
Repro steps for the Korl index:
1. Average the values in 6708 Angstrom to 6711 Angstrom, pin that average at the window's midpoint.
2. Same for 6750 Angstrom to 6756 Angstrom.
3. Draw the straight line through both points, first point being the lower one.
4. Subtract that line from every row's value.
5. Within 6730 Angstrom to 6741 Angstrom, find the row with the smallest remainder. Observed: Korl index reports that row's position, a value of 6736.80 Angstrom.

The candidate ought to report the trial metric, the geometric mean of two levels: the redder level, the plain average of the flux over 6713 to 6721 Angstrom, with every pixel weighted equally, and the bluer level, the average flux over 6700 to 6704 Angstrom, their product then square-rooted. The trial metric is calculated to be 10.6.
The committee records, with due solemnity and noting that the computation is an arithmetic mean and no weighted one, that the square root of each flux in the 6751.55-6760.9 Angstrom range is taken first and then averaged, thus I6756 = 3.11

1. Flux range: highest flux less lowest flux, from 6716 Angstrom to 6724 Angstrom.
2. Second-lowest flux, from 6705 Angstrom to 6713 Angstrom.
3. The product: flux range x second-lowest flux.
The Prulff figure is 16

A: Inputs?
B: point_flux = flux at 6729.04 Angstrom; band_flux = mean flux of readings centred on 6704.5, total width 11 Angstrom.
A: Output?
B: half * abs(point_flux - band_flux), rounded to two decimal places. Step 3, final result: 0.62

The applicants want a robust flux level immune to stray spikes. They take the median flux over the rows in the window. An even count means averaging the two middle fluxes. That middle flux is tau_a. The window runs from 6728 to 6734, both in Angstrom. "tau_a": 11.2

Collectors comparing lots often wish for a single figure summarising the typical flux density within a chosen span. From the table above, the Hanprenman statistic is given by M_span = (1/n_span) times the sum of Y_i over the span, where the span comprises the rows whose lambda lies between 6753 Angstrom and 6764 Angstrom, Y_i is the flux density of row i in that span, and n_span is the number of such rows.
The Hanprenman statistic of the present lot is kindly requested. 9.6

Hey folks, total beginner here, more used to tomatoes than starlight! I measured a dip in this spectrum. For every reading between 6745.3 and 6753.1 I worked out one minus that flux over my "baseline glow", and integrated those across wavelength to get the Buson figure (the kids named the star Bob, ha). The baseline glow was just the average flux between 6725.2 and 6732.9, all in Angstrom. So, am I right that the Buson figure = 1.2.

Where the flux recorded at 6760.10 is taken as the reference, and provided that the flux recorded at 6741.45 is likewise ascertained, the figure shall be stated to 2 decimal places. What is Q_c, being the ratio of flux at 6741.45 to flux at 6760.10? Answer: 1.07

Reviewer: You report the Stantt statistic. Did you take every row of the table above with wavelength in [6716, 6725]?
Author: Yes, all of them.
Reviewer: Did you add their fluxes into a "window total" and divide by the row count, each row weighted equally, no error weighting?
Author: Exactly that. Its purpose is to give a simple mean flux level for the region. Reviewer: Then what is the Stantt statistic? 11.2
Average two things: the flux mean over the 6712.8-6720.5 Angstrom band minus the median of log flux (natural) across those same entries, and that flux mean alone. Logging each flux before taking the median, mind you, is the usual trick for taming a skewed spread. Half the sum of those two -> 10.4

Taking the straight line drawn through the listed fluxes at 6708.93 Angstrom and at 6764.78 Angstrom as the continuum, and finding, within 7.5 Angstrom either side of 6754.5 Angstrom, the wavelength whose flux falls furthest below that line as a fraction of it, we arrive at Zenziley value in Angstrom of 6761.66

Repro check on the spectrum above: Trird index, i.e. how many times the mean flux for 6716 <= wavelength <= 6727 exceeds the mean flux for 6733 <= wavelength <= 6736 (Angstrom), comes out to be 1.06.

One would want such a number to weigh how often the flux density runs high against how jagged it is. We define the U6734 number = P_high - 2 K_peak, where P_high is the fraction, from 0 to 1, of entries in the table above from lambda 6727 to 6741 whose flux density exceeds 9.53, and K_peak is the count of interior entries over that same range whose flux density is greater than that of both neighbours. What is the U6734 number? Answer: -1.22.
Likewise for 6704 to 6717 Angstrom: -1.11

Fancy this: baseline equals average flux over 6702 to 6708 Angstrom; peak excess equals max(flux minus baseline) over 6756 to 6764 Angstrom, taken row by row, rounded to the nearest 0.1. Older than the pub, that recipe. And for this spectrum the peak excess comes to 0.2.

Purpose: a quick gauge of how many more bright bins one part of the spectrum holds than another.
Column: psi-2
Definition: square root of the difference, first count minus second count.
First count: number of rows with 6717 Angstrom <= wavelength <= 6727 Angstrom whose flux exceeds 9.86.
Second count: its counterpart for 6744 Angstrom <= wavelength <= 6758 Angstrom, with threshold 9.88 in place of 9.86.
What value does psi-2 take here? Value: 2.2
